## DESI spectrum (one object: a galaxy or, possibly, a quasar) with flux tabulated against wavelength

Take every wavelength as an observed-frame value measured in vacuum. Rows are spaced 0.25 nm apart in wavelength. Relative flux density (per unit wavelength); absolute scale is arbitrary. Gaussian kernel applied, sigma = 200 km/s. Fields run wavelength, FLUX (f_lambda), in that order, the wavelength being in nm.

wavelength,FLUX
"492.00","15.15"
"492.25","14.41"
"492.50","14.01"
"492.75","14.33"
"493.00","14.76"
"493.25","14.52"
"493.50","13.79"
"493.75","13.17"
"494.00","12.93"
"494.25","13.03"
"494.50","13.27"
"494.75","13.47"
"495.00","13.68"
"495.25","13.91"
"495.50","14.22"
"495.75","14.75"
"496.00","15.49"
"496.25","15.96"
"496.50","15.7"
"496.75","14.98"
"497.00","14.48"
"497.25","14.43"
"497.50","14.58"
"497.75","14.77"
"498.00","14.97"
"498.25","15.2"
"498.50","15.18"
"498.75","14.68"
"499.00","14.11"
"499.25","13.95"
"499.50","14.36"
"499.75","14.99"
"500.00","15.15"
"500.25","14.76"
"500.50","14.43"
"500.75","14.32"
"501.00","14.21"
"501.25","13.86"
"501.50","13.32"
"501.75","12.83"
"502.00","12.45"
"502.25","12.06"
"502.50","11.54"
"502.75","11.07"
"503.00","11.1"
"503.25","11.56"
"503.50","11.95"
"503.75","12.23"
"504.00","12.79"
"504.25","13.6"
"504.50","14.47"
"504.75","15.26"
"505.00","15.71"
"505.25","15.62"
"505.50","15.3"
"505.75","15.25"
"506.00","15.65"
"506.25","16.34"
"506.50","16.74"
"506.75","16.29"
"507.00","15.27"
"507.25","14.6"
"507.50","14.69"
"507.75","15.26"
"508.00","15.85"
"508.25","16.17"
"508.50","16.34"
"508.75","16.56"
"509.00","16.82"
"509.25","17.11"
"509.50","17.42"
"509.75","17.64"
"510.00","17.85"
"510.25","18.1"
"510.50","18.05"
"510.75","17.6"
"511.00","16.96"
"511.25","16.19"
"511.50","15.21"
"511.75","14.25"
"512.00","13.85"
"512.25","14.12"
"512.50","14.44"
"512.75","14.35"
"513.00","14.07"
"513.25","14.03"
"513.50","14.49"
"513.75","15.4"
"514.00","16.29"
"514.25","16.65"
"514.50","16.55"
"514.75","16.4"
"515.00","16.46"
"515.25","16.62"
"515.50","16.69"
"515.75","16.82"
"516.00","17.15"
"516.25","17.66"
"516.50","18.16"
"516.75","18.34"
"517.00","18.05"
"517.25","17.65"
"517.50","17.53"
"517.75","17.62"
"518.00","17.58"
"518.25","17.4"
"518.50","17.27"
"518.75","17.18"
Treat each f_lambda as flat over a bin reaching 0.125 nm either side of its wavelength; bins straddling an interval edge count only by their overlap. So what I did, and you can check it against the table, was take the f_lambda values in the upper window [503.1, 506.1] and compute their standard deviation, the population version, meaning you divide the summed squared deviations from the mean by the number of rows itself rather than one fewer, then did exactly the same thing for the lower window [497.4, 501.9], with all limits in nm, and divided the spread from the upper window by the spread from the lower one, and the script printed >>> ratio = 2.4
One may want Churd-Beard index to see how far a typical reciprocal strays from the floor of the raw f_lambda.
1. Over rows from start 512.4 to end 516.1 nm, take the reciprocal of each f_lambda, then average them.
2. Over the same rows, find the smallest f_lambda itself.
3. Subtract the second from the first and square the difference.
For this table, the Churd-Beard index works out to 195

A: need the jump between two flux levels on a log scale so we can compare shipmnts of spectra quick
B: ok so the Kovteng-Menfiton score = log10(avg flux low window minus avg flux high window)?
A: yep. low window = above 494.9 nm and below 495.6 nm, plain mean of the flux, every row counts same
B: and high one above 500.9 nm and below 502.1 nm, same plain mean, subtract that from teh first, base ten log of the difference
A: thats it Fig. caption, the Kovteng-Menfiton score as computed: -0.22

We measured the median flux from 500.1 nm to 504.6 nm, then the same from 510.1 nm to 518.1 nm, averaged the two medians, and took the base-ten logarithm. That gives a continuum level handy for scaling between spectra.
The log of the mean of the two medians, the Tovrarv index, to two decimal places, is 1.17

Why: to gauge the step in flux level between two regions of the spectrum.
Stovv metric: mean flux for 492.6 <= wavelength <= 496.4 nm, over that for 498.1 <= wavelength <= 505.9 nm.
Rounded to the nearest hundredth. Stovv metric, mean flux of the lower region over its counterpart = 1.02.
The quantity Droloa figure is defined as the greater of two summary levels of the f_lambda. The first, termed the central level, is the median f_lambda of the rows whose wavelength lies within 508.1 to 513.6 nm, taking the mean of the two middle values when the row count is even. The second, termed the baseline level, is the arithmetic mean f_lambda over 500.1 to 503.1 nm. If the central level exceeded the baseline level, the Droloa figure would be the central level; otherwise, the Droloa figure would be 16.3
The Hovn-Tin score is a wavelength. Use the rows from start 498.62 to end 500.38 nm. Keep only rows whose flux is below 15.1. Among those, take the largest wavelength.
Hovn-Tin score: 500.25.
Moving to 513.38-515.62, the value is 513.50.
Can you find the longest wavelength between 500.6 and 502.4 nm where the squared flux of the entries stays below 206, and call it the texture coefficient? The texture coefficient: 502.25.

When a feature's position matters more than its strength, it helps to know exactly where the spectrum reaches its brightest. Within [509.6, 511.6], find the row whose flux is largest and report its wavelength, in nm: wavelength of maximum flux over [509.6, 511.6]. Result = 510.25 nm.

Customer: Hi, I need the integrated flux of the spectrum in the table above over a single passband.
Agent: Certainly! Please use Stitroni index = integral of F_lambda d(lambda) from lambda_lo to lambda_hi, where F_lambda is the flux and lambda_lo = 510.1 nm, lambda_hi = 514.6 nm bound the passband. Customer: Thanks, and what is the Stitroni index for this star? 70.2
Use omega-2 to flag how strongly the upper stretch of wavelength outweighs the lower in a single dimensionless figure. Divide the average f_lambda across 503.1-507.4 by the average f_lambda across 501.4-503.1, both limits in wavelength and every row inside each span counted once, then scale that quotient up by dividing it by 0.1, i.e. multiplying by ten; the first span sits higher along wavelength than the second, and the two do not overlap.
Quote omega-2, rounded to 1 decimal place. 12.1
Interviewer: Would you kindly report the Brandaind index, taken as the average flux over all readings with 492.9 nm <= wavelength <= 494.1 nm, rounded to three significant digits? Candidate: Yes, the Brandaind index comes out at 13.8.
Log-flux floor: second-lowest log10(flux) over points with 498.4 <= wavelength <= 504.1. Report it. 1.05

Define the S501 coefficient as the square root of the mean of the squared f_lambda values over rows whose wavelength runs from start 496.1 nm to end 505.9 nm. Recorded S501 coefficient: 14.1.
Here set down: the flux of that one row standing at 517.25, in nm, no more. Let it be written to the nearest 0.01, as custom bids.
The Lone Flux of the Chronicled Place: 17.65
